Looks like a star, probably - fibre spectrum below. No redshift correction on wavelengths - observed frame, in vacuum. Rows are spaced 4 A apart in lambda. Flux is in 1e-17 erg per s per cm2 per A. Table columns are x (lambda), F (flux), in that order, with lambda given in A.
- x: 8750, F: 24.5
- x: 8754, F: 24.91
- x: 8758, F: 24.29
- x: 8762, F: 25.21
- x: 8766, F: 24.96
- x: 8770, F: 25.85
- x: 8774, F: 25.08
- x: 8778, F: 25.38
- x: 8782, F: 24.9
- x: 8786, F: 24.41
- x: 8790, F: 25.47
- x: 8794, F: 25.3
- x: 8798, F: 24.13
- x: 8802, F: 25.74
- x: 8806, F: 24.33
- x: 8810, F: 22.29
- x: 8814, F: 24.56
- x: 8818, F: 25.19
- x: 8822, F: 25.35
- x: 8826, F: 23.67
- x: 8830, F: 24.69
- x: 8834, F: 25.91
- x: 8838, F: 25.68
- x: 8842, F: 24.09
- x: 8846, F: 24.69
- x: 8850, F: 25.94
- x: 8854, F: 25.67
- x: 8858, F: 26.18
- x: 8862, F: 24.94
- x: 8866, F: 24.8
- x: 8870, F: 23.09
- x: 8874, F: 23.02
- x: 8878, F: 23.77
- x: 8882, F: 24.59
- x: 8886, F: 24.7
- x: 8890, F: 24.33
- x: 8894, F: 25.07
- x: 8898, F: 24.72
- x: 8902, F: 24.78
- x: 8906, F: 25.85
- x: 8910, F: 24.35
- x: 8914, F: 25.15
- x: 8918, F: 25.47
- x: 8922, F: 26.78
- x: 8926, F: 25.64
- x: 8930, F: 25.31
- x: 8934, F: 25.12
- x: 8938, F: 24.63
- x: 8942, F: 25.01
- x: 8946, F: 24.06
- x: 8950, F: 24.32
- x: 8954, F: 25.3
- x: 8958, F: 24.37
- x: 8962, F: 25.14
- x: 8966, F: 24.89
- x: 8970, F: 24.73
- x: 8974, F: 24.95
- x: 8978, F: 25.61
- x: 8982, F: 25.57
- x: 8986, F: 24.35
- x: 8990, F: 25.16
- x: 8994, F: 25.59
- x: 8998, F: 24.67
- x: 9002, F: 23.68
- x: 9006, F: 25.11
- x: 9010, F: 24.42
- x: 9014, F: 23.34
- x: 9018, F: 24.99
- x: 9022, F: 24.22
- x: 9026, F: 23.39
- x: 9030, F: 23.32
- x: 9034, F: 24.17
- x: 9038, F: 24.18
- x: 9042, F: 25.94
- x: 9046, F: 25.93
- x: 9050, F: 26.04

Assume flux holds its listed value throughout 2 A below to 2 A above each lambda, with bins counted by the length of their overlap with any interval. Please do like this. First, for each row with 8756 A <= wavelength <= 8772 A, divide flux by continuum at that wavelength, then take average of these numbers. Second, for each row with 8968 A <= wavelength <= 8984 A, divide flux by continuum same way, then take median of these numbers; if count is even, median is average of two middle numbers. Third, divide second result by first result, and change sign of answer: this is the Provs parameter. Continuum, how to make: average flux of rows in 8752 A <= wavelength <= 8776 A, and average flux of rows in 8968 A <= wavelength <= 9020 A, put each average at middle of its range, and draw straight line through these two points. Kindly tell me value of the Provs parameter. -1.017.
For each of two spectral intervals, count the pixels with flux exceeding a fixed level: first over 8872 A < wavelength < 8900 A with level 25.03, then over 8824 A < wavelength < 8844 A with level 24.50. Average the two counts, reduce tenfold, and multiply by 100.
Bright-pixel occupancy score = 20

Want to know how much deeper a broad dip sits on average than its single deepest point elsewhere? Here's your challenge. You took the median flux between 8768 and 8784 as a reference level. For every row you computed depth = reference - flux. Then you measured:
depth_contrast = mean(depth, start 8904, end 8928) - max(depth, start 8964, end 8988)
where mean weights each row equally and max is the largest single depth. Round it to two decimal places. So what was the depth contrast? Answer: -1.19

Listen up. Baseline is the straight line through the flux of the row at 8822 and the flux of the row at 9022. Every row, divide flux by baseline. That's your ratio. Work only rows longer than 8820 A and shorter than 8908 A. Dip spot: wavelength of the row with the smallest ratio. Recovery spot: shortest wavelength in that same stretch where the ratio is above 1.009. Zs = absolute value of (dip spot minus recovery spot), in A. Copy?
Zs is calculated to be 40 A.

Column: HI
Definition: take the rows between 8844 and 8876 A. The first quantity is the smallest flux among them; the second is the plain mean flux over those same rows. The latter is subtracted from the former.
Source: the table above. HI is -1.8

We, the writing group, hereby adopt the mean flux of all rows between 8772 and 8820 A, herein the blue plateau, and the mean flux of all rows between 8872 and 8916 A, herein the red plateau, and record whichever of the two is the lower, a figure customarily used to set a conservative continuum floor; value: 24.6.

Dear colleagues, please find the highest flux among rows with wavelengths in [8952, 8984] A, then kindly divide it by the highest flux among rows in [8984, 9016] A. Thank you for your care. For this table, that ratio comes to 1.001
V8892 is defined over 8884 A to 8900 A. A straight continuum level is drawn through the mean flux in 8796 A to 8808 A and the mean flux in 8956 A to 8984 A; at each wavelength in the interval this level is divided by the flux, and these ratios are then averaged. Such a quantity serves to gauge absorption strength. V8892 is 1.008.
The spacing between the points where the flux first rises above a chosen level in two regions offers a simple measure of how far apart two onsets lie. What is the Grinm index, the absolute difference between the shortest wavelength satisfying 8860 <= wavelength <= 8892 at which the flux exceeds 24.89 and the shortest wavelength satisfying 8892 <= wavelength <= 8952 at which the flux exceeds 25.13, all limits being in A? 44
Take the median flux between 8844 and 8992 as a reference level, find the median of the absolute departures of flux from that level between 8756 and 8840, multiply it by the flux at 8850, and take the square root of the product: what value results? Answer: 3.71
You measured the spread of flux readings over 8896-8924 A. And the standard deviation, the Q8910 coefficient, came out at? 0.8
